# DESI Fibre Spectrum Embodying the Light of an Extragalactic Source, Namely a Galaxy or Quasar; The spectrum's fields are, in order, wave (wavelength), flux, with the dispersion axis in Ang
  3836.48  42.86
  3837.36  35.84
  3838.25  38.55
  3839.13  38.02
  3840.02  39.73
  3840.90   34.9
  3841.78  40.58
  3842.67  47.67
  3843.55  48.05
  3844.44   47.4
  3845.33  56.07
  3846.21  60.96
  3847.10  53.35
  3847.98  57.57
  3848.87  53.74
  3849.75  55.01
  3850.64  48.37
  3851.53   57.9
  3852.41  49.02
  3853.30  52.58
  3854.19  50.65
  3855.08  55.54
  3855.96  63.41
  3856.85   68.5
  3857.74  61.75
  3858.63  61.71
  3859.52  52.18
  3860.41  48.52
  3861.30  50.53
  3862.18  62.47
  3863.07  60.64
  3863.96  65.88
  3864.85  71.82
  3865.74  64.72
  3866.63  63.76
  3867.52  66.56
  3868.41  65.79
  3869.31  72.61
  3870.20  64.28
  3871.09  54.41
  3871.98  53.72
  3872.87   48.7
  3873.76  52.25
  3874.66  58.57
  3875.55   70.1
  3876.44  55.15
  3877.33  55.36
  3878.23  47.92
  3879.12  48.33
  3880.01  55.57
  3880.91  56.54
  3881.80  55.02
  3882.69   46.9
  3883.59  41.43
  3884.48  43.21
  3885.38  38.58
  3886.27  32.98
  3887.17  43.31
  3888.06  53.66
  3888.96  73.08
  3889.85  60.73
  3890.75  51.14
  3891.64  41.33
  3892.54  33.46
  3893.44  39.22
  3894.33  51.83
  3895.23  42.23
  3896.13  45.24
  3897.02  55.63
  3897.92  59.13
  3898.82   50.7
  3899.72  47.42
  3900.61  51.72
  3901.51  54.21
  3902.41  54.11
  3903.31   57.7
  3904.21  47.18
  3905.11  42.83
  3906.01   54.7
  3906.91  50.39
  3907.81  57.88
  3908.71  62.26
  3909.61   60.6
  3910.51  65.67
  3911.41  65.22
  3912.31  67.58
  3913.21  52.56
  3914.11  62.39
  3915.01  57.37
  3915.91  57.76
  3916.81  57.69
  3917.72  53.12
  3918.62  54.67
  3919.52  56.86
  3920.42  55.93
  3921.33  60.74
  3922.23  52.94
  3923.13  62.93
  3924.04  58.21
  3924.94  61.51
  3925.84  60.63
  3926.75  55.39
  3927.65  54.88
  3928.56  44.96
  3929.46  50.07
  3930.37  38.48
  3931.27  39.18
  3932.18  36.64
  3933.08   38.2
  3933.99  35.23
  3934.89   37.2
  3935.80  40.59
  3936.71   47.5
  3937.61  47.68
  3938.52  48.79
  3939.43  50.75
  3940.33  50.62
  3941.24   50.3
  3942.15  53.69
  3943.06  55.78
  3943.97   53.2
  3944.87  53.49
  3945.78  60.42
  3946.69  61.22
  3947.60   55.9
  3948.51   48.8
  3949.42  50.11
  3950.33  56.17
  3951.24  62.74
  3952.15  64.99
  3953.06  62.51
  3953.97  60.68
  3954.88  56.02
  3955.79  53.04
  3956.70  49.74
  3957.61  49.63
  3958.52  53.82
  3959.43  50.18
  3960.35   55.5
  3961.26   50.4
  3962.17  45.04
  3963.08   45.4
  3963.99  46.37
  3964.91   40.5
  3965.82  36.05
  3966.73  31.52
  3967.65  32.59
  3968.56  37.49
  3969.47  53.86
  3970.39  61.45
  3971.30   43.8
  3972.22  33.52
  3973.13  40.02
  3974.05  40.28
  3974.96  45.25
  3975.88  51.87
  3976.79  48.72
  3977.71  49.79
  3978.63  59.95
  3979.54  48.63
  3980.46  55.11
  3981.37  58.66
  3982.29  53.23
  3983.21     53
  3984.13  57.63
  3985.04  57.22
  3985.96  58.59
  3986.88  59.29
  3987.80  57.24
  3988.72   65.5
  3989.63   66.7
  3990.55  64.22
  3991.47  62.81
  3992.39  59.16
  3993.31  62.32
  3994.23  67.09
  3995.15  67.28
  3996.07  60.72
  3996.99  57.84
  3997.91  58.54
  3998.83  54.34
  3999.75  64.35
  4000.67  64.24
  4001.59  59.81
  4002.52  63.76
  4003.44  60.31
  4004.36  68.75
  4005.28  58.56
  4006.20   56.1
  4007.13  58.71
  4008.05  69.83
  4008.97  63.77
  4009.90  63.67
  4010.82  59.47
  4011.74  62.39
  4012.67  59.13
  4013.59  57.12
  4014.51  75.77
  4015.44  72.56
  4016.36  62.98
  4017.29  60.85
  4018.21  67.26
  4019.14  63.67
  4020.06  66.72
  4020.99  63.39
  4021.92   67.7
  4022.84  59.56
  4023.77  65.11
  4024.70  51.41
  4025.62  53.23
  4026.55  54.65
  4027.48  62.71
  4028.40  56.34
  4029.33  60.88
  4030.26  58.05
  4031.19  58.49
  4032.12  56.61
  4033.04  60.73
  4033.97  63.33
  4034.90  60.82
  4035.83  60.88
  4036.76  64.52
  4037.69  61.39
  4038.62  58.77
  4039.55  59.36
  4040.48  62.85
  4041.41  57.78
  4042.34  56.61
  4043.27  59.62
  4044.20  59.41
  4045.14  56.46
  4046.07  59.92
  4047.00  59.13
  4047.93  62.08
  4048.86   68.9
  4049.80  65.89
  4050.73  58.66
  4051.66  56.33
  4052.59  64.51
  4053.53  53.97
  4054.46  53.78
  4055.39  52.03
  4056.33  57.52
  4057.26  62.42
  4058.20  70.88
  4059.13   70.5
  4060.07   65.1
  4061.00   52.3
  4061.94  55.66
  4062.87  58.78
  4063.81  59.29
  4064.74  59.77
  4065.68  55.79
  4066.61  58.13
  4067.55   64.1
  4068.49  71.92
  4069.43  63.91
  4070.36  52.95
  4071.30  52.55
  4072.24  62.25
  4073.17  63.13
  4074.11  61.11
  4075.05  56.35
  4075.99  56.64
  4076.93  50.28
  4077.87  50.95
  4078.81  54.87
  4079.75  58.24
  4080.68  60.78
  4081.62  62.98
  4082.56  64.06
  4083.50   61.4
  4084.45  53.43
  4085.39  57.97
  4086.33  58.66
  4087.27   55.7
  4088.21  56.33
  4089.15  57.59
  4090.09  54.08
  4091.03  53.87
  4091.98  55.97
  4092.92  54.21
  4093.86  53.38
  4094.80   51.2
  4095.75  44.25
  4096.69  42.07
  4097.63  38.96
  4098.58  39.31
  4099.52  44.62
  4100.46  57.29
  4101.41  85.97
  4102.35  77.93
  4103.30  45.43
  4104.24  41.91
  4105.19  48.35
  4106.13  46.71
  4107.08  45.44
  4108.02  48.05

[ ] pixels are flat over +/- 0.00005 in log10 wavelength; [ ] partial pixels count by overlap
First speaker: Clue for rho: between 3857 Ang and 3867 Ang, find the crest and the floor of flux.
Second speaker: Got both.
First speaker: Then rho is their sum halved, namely 60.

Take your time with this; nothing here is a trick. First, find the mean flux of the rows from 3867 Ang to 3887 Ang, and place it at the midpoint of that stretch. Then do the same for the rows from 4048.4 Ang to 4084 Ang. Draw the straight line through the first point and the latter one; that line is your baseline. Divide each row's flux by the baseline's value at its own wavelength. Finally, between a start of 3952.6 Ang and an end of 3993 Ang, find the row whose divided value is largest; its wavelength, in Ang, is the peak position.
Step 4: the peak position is 3989.63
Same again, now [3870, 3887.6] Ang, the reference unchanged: 3875.55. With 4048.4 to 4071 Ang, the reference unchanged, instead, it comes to 4068.49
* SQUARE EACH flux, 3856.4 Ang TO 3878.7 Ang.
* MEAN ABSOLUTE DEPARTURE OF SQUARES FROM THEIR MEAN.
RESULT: 775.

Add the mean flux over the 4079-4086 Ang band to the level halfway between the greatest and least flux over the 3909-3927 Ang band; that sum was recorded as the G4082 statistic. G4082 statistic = 120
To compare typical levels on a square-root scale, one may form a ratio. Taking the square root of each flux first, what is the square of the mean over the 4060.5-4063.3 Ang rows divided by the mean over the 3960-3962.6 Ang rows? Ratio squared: 1.11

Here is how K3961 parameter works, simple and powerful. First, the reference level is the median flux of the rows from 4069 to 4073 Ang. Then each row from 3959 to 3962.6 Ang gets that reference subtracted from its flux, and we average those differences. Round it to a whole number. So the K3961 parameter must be -7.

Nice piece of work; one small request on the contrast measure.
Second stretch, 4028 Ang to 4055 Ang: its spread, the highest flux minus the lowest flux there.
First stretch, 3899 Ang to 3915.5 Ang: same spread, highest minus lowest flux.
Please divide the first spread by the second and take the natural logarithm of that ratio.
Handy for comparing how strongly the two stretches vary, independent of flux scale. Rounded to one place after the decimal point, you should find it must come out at 0.5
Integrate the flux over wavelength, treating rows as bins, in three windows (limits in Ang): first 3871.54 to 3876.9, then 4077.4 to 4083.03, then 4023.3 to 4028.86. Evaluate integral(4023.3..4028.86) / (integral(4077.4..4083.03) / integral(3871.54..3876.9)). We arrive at 291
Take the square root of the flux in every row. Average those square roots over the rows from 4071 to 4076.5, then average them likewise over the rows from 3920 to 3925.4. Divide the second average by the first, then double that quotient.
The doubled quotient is 2.00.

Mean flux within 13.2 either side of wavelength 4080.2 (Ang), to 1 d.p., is 58.1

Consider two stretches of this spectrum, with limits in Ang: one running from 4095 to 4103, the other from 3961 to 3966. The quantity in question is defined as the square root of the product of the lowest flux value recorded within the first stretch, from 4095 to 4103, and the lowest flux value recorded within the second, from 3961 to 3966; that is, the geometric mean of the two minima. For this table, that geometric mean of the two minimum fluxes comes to 37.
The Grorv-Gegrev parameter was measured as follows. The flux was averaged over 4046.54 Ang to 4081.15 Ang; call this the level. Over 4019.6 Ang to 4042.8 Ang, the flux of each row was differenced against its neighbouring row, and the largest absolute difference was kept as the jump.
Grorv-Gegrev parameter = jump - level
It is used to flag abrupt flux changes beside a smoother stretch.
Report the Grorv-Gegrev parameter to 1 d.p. -45.8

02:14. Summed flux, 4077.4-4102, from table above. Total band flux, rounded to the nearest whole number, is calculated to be 1428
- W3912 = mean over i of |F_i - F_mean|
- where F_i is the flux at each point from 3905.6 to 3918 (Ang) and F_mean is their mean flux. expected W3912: 4.3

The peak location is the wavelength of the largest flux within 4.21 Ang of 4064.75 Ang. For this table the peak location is 4068.49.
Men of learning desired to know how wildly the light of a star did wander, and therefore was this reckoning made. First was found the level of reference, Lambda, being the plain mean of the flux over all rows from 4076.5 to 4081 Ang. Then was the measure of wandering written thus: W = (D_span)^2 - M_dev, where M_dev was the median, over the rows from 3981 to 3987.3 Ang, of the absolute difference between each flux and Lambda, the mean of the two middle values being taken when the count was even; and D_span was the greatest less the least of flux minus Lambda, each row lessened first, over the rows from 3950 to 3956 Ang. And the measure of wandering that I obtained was 140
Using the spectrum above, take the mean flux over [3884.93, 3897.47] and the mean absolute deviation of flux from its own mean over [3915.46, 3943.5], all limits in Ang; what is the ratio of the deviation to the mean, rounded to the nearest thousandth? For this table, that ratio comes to 0.141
